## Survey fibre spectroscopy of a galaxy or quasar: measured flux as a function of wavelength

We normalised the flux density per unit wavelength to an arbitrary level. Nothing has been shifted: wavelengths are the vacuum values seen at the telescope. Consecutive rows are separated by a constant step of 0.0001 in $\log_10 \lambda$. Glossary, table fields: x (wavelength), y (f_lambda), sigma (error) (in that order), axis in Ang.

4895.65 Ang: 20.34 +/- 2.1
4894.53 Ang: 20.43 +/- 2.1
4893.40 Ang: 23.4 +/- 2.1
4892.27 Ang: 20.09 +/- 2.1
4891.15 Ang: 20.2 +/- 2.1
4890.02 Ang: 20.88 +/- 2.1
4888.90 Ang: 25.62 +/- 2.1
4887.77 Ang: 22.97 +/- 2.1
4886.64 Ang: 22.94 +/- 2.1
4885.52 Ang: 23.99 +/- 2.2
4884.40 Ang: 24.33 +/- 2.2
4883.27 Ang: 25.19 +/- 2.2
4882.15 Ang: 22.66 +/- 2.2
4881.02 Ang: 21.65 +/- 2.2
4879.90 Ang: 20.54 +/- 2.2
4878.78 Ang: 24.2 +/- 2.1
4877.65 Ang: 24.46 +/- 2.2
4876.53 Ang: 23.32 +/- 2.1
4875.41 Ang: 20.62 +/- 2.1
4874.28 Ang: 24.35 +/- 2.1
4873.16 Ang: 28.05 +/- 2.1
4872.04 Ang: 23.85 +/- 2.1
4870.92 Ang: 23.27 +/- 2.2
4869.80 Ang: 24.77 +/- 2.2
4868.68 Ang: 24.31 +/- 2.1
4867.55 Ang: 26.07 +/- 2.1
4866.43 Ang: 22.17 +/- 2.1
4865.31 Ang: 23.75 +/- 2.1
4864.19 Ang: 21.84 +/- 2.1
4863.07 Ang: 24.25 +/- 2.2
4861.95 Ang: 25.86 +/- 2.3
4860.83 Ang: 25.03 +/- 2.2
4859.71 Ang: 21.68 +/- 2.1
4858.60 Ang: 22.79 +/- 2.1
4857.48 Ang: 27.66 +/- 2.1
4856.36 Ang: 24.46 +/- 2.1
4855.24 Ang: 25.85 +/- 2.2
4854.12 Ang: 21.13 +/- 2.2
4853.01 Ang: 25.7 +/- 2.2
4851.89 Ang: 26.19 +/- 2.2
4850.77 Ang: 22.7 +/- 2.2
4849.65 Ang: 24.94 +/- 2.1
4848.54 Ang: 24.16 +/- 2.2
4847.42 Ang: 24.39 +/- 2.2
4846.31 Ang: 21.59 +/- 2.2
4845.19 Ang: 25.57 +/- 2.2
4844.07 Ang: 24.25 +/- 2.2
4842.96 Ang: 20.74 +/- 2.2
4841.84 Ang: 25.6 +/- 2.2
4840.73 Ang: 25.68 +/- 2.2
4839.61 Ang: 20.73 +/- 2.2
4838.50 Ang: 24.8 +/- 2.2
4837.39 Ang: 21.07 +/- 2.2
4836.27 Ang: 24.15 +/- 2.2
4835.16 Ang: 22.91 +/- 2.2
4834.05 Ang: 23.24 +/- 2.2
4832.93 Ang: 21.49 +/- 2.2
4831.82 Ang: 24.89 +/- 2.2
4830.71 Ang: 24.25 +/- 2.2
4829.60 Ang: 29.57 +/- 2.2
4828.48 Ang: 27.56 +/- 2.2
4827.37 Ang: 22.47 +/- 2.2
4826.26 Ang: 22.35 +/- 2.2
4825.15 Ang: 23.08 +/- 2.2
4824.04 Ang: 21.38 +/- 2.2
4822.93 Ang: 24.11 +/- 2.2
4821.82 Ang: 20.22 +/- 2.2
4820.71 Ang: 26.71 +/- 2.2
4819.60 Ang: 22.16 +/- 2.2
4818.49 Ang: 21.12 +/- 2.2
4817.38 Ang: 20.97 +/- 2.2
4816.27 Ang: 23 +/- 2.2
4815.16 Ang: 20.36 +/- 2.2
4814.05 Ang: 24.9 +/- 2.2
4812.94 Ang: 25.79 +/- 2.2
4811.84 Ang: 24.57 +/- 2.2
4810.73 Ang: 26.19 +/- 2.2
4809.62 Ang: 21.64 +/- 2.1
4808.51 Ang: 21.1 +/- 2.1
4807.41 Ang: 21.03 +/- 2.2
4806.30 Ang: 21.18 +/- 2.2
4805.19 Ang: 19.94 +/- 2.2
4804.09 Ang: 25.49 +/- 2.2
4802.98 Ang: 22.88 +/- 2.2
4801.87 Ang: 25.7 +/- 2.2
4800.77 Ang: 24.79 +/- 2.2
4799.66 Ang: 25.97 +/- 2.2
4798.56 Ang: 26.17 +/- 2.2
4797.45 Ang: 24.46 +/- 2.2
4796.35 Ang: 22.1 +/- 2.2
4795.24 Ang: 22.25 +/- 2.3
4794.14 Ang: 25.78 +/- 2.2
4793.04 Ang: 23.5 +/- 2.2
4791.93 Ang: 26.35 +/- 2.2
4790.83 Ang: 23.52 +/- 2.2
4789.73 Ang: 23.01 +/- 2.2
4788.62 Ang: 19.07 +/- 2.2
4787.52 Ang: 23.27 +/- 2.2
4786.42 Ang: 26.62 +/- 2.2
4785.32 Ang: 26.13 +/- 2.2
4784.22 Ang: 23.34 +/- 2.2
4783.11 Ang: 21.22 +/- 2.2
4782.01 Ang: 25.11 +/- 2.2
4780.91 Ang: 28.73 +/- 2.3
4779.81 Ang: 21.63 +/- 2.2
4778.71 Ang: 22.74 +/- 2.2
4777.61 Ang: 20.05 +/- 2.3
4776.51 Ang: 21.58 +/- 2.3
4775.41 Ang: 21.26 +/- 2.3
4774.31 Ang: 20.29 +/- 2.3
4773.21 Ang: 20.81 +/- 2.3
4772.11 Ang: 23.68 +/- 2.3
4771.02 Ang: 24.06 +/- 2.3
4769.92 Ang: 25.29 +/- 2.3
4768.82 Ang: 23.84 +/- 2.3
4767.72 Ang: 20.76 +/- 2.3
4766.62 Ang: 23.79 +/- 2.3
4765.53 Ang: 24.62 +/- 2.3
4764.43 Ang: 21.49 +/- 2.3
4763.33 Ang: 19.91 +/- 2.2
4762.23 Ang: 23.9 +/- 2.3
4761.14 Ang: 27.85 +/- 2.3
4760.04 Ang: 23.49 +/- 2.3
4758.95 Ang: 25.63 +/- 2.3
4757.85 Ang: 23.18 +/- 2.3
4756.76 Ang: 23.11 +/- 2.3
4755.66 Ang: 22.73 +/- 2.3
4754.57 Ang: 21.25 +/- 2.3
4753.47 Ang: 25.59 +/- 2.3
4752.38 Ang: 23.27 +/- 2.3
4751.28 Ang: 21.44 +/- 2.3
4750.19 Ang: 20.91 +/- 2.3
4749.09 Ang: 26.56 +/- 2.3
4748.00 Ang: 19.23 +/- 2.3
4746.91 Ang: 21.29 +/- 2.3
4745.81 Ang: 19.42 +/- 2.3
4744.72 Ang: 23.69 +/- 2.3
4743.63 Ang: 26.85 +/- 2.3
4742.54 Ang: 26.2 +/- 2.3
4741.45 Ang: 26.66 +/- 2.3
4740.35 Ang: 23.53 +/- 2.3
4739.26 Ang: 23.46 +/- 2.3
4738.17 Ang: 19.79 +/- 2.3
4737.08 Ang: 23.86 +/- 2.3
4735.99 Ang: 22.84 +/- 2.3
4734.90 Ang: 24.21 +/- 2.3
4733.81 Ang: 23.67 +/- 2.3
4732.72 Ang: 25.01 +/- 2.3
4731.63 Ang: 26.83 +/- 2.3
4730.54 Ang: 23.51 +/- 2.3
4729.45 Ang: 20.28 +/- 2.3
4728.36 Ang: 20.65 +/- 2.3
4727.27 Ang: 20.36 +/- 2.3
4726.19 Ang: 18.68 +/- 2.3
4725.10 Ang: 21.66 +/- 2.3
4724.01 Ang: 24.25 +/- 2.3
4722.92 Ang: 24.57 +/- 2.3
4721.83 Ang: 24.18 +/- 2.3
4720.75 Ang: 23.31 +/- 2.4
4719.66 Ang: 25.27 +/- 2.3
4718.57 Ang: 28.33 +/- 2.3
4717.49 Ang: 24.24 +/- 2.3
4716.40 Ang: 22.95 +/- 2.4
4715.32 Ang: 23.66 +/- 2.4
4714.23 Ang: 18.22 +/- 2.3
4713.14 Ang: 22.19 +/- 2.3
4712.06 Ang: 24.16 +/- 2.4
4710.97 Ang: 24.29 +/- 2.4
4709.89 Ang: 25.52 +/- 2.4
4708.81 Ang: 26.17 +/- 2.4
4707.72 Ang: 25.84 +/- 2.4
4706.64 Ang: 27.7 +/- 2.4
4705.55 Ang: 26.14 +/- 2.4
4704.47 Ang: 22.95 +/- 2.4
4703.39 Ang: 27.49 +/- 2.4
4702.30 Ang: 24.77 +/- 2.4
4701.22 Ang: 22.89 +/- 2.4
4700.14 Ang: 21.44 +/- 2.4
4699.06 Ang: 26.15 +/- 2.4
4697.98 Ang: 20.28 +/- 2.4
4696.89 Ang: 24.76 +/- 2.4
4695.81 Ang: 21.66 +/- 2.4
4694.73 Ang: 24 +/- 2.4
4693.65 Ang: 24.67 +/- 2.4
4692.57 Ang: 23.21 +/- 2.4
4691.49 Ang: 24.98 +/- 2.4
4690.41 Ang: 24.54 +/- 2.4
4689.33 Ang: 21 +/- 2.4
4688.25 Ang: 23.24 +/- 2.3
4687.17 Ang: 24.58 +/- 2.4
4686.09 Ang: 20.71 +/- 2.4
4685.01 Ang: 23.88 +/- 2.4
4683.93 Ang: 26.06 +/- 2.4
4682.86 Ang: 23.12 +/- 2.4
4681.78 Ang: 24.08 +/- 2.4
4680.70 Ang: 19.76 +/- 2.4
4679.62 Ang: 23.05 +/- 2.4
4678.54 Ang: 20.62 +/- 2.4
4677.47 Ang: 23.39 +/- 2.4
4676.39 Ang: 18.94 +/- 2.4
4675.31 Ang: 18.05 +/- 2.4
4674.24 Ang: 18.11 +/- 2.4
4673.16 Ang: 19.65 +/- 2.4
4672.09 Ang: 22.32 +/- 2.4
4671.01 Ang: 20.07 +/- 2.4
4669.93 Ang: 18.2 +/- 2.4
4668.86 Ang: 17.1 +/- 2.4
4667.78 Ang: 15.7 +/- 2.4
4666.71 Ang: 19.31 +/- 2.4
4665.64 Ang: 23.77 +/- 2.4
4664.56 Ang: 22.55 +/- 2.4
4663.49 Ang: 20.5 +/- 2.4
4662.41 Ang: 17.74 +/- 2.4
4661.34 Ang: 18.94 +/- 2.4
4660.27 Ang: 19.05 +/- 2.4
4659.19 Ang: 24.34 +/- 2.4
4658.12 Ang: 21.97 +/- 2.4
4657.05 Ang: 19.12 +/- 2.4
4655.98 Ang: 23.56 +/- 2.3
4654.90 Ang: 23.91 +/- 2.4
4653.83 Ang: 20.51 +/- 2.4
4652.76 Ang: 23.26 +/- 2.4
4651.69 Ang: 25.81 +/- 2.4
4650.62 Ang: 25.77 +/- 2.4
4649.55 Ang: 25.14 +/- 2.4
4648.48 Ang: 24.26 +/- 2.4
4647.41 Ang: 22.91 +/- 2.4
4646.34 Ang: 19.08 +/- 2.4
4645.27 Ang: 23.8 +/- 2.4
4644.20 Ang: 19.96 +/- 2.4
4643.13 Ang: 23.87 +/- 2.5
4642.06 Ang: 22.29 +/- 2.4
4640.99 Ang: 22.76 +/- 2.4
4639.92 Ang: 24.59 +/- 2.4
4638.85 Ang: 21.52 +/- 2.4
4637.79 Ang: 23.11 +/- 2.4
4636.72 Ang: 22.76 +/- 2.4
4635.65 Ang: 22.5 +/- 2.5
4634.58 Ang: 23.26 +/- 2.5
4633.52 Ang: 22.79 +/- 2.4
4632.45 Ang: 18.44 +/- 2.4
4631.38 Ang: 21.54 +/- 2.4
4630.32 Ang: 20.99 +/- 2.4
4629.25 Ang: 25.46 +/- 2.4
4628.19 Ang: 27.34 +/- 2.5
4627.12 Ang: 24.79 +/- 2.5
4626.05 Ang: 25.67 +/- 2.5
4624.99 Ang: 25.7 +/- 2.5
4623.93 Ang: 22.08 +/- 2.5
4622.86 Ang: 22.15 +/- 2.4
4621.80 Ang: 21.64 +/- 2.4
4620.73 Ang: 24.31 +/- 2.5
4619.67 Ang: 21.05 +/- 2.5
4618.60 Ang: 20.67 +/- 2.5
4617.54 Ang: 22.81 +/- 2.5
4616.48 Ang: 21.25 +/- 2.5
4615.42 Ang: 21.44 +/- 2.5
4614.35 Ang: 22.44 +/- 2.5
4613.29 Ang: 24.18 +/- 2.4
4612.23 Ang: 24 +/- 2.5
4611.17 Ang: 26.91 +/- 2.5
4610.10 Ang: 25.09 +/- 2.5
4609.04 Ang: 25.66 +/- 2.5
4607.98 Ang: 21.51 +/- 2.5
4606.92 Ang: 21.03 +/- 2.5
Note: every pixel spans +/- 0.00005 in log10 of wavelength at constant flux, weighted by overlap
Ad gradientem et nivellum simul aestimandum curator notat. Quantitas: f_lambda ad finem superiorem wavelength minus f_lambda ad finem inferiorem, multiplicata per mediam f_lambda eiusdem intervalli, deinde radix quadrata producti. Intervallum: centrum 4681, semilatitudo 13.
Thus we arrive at 13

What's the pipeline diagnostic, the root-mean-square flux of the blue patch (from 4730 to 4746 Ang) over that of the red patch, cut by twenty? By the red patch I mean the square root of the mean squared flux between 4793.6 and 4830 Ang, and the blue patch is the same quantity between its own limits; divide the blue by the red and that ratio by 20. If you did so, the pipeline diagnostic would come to 0.0508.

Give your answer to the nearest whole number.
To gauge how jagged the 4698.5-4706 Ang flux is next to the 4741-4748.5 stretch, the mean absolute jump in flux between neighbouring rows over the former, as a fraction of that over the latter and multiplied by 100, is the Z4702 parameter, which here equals 148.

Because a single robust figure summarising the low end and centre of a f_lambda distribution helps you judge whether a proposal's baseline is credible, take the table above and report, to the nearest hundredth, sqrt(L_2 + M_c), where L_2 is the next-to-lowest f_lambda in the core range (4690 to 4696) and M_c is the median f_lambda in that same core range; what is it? 6.89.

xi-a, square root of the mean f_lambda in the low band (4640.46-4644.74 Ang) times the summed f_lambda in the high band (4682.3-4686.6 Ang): 45.6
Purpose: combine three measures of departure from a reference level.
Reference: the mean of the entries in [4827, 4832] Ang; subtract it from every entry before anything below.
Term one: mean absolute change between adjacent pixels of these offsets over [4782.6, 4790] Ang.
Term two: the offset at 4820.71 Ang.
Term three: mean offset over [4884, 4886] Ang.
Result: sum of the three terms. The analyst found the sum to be 2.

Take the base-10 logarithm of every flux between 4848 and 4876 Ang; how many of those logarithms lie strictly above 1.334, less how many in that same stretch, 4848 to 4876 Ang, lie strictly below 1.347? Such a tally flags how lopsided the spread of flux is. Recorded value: 18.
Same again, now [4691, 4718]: 17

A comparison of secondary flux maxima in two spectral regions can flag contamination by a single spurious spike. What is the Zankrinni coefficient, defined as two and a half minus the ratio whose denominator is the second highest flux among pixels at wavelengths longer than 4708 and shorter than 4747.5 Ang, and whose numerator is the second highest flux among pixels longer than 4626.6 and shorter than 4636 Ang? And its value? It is 1.55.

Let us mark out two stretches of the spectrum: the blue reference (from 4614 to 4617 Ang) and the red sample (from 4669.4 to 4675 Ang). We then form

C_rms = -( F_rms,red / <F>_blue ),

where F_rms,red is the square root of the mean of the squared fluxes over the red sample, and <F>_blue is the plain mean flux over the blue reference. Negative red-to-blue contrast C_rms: -0.91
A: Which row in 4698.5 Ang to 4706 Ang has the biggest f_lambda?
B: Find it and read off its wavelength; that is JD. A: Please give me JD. 4703.39 Ang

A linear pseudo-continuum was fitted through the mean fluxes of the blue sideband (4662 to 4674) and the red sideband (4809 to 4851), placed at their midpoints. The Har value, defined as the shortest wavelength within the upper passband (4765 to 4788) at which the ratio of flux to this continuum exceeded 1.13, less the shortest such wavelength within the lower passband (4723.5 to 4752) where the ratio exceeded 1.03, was 45.9 Ang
